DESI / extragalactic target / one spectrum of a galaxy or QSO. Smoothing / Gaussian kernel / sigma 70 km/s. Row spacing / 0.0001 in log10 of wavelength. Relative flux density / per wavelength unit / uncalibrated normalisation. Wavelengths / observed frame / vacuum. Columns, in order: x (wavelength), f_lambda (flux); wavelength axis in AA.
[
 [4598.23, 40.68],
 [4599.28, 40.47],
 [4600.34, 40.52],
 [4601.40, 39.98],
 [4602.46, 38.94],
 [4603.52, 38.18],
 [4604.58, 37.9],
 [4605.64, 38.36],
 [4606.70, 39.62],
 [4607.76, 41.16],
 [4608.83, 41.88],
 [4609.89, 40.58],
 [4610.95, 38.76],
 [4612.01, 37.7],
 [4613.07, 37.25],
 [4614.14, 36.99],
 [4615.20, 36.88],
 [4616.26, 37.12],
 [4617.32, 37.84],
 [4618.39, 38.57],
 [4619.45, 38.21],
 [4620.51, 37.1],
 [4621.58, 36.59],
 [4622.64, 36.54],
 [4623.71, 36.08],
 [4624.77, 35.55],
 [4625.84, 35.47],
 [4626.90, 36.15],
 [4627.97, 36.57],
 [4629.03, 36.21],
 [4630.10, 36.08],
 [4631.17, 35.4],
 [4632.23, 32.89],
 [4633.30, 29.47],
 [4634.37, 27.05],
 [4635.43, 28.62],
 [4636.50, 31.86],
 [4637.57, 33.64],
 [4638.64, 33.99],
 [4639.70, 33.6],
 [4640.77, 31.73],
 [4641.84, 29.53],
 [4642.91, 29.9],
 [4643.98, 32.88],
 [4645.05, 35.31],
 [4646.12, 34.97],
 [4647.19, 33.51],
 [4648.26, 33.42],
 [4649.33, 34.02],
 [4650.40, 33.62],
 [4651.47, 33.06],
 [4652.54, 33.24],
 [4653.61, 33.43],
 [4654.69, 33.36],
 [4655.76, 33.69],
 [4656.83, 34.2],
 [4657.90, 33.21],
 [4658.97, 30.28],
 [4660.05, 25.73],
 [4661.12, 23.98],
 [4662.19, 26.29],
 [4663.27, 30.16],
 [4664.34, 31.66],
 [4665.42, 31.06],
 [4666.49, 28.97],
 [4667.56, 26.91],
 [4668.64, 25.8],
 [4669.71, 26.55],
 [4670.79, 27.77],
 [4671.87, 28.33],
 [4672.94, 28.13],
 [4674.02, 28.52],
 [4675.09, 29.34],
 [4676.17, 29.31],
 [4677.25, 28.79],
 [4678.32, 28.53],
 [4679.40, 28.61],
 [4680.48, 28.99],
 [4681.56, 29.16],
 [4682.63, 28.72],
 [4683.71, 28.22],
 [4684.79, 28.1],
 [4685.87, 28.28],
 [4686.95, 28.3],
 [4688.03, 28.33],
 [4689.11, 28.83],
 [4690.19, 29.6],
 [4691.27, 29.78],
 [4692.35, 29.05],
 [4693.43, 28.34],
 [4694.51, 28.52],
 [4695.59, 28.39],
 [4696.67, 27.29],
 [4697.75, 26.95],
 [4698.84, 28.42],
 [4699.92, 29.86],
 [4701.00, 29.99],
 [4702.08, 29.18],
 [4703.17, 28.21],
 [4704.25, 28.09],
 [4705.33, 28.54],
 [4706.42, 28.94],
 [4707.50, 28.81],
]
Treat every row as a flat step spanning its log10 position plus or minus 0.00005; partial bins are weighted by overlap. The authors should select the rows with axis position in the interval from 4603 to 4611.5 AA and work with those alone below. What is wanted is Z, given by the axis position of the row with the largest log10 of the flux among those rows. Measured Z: 4608.83 AA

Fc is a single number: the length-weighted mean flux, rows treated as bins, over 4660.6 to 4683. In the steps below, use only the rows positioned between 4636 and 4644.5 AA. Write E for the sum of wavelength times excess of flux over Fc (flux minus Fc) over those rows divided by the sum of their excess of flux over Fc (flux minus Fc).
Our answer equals 4639.8 AA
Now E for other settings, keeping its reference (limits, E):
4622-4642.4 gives 4630.1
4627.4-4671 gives 4642.2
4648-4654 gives 4650.9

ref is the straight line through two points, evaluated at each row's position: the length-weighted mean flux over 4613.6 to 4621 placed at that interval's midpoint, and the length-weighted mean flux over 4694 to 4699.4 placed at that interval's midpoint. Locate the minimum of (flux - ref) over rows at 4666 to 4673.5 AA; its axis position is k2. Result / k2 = 4668.64 AA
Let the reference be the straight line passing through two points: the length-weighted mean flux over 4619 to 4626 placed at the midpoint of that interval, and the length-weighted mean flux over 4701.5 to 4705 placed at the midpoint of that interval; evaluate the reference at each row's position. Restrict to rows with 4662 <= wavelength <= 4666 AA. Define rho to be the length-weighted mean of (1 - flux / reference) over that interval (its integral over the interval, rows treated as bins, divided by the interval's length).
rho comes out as 0.07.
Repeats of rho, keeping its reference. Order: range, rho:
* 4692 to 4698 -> 0.04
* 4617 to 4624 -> -0.02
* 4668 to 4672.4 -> 0.15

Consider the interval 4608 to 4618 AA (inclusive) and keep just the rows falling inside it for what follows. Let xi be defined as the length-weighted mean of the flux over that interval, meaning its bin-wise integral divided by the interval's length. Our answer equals 38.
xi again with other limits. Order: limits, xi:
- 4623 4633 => 35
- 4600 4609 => 39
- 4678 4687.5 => 29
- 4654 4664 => 30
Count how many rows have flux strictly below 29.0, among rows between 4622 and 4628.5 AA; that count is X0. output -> 0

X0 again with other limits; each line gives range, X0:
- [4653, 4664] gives 3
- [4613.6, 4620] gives 0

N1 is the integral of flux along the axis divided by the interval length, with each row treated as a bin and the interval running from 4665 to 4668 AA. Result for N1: 29.05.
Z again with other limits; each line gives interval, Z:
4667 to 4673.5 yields 4671.87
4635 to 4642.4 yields 4638.64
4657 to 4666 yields 4657.90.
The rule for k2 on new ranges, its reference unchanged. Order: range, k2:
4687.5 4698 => 4697.75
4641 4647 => 4641.84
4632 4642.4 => 4634.37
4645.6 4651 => 4647.19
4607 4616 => 4614.14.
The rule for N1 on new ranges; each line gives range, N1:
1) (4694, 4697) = 28.14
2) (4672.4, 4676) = 28.77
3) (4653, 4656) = 33.41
